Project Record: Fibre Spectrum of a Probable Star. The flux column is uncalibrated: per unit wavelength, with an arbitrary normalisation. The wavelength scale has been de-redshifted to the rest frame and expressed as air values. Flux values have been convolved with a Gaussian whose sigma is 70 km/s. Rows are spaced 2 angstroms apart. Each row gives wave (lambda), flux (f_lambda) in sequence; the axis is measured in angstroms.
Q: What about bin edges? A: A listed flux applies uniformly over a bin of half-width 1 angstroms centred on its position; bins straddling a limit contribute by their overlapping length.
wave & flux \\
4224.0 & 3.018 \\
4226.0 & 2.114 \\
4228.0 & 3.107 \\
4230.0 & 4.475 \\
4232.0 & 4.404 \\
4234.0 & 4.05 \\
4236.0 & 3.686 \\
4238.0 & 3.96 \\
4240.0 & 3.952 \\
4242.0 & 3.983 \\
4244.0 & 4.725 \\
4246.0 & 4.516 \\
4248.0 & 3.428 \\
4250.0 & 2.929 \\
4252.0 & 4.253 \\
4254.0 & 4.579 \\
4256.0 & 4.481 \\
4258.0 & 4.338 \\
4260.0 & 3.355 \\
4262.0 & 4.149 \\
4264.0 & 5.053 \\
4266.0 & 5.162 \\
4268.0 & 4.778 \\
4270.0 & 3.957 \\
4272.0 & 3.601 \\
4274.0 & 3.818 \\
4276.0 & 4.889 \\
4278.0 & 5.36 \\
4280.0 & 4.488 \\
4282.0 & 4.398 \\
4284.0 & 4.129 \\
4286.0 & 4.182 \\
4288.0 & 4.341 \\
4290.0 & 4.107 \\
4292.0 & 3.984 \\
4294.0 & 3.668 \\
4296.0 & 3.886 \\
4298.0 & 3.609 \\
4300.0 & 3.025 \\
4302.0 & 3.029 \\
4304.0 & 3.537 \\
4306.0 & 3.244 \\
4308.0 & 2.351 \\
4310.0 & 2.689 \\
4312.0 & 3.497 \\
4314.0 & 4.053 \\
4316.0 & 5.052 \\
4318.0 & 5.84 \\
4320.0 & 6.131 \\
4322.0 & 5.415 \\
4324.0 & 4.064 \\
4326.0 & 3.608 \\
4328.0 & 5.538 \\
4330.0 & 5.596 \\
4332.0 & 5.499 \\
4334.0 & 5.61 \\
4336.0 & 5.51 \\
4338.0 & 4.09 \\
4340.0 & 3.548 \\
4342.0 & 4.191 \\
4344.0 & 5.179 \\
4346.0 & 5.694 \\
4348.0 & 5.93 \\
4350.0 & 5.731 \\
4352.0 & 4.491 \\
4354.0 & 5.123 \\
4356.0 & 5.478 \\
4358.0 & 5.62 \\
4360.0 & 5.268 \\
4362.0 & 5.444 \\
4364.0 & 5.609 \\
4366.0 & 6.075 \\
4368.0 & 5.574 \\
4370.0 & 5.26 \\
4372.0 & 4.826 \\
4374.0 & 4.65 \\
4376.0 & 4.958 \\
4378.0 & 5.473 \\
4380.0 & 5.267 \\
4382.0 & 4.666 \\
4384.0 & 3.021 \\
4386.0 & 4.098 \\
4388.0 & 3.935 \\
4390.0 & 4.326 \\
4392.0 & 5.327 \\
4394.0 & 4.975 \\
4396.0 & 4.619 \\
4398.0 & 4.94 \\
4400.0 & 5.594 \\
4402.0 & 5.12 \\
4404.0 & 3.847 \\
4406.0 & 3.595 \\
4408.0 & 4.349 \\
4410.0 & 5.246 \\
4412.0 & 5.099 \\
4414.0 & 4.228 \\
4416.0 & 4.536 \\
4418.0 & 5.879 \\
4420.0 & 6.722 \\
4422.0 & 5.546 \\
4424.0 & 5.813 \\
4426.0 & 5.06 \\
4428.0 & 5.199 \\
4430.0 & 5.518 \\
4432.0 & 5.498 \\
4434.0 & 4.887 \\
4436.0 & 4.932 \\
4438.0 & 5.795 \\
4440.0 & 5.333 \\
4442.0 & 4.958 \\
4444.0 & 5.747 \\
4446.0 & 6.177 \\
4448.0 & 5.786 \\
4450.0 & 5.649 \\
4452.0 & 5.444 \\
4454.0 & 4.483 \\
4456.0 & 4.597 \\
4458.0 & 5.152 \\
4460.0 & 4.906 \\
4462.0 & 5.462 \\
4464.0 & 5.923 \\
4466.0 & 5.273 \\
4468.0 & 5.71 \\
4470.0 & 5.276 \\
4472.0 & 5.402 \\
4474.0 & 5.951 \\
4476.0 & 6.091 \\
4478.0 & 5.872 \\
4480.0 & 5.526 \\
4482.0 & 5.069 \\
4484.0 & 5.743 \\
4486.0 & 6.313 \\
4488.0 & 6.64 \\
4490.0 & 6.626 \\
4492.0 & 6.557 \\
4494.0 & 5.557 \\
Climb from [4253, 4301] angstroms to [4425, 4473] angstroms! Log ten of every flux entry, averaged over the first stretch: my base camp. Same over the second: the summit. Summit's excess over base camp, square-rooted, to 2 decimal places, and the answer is 0.32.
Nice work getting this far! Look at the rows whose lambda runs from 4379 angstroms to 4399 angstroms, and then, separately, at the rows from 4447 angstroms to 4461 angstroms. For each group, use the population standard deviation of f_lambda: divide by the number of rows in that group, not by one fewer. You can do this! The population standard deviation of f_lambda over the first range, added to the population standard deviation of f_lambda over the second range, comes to 1.1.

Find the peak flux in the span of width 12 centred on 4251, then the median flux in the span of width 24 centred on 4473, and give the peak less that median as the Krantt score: -1.04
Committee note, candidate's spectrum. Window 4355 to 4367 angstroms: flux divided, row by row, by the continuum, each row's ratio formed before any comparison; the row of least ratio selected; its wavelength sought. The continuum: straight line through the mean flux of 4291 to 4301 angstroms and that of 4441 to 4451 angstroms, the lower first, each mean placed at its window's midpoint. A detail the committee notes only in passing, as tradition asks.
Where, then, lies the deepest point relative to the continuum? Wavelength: 4360.0 angstroms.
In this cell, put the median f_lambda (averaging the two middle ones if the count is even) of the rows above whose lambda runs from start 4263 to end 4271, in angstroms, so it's 4.9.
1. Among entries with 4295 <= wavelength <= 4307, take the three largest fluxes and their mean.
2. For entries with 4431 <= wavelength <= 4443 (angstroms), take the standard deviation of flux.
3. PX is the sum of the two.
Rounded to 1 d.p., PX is 4.0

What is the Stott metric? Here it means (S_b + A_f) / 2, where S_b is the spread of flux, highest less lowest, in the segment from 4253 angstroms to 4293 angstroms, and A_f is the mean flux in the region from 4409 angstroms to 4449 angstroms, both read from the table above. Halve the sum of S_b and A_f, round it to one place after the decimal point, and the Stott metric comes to 3.7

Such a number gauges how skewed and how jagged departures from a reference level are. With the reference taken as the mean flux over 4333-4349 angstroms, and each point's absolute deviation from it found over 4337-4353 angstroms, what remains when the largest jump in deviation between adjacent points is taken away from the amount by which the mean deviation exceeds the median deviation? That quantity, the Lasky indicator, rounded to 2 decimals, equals -0.64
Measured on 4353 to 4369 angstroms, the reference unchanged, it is -0.50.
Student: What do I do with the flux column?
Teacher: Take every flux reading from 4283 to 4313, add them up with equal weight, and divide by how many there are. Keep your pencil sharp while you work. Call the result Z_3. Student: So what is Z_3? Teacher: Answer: 3.6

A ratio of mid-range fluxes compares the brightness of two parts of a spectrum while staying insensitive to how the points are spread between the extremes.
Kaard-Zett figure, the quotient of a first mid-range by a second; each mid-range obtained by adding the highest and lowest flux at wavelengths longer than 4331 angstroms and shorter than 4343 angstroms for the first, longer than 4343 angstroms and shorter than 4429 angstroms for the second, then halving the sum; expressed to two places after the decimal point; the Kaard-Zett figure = 0.94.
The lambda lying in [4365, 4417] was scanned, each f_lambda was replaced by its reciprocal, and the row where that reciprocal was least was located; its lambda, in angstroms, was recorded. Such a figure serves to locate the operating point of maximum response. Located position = 4366.0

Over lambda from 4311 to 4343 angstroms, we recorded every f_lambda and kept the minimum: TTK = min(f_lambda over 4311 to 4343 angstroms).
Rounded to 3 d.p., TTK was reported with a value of 3.497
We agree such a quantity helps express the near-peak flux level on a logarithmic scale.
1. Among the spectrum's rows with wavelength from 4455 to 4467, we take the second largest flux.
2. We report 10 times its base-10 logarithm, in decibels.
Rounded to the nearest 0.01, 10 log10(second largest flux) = 7.37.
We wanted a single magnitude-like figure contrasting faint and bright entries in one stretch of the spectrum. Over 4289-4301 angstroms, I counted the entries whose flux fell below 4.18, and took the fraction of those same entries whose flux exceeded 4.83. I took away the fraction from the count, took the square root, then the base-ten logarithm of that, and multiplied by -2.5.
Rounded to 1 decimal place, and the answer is -1.0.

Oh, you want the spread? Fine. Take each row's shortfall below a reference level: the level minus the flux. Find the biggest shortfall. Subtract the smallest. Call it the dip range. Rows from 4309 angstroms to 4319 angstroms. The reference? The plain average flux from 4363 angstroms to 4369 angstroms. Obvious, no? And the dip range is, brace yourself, 3.2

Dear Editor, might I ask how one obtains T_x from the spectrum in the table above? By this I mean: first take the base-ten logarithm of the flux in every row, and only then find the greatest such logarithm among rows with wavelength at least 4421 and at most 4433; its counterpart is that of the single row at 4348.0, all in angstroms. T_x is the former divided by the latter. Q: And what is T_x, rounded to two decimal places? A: 0.99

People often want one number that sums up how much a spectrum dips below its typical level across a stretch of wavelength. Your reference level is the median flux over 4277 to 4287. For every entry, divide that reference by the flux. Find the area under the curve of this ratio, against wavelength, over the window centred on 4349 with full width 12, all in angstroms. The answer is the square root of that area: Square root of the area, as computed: 3.15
